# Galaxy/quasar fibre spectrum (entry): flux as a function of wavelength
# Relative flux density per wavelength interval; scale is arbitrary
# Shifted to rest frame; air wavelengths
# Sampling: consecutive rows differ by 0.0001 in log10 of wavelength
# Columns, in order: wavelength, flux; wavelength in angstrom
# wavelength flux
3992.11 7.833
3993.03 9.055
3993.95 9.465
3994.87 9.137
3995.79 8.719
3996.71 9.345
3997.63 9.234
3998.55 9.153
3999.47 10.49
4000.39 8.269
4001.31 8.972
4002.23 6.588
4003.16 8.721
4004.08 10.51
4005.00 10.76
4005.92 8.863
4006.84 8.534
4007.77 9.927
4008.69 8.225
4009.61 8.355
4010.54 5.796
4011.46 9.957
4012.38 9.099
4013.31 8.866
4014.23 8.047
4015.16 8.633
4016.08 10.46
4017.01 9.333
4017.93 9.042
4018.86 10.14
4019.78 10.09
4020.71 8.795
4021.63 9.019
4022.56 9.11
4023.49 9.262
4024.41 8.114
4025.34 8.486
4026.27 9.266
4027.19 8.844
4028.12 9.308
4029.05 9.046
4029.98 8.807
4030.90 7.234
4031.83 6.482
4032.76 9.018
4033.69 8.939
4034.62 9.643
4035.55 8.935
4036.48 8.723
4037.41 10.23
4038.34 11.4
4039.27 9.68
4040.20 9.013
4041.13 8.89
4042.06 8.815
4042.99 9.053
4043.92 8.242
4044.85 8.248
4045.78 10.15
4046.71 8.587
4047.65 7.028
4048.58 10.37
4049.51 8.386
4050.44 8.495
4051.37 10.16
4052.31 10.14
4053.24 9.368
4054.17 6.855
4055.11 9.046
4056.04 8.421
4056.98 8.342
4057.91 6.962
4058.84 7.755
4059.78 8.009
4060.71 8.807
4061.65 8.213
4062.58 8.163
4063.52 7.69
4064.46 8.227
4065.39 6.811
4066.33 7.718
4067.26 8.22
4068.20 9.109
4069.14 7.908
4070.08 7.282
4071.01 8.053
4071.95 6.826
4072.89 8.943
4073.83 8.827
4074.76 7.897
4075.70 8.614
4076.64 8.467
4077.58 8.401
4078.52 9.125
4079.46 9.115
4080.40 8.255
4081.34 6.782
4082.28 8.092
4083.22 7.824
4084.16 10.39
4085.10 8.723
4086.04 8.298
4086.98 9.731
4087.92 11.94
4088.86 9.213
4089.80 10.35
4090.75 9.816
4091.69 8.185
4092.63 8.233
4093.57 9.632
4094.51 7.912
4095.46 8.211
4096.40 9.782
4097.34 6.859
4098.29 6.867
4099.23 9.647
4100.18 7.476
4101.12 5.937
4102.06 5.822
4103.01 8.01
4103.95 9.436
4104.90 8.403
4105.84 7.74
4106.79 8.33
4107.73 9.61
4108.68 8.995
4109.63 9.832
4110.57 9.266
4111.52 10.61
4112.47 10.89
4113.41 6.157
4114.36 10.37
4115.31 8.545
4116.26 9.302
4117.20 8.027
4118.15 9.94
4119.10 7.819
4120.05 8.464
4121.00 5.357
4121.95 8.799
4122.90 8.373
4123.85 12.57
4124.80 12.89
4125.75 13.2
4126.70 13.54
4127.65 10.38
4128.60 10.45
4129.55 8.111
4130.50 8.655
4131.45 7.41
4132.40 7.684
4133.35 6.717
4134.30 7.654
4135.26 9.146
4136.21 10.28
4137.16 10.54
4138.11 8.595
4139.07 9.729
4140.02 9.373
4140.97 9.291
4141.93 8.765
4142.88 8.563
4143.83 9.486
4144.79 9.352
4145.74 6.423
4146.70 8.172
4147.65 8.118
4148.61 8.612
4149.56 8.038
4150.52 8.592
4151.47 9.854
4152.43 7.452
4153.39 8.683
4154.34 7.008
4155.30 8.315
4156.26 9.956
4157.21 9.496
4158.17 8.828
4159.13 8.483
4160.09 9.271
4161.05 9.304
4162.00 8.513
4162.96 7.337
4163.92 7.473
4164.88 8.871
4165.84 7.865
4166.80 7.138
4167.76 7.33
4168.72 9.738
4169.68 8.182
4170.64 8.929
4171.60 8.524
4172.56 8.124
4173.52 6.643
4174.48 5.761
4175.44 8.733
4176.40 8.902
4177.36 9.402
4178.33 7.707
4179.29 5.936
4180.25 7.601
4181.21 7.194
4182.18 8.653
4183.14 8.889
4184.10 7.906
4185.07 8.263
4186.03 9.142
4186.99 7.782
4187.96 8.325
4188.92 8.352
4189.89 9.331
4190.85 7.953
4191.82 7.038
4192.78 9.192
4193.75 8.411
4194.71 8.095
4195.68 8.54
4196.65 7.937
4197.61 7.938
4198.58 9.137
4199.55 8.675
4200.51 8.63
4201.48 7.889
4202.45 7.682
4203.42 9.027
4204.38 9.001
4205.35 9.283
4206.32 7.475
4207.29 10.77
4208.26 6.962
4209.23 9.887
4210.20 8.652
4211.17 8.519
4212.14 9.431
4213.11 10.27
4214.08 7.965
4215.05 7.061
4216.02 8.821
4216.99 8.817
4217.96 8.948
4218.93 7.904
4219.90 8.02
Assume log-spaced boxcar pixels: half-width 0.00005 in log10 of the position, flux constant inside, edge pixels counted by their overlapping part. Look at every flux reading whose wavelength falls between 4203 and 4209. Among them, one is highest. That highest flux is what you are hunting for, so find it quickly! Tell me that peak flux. 10.77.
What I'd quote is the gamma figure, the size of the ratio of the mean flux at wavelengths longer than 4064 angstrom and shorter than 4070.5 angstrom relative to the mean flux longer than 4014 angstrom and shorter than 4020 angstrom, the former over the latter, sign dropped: 0.84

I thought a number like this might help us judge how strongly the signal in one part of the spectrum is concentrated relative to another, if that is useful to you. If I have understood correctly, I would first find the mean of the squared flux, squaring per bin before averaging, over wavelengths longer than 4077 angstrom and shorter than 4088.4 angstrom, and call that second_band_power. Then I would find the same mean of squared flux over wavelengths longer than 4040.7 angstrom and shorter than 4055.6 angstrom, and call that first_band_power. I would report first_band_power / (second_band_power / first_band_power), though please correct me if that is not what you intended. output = 79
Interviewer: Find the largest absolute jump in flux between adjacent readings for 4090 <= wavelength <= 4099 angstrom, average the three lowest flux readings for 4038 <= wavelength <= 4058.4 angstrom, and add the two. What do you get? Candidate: 9.9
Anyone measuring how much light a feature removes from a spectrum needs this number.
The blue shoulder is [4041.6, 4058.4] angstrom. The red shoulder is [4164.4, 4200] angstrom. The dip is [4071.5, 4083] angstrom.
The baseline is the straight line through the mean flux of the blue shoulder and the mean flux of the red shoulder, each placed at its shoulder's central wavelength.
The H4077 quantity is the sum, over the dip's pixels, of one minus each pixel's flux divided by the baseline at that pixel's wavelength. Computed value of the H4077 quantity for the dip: 0.4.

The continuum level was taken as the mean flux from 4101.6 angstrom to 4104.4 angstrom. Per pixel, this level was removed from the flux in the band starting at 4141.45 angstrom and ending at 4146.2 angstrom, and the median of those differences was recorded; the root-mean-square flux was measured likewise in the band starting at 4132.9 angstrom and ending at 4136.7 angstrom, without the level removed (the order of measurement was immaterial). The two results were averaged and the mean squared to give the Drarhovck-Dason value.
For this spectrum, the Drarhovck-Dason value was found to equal 22.9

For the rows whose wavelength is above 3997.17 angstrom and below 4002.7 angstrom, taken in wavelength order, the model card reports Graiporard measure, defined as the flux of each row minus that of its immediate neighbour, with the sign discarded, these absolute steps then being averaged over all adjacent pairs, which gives 1.3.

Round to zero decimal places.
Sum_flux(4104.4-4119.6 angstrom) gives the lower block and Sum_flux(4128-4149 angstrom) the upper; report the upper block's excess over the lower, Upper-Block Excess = 47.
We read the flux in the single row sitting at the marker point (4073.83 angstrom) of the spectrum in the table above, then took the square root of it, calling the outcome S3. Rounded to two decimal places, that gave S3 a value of 2.97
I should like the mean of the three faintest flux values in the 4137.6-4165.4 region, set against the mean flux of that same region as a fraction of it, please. 0.803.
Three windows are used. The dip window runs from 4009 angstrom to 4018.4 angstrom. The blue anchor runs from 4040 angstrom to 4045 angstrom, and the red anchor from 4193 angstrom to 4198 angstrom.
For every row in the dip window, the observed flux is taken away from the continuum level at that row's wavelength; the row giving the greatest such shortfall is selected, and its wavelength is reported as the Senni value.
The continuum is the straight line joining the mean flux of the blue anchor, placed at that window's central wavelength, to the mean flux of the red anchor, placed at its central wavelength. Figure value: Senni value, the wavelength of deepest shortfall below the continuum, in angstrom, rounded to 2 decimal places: 4010.54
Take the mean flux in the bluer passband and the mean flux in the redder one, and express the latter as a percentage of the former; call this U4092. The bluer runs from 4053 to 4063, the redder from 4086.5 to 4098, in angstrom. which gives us 112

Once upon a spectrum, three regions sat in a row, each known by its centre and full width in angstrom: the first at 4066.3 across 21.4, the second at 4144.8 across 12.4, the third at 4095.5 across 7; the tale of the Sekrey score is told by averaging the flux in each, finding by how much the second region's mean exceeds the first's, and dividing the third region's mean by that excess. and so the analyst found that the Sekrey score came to 14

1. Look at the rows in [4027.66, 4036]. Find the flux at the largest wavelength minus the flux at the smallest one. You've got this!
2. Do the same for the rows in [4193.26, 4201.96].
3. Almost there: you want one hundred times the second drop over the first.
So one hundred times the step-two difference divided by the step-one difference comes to 140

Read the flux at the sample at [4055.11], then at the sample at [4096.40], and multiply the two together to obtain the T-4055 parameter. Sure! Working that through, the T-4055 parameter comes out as 88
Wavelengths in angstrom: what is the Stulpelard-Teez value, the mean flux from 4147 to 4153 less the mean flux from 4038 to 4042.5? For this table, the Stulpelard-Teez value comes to -1.1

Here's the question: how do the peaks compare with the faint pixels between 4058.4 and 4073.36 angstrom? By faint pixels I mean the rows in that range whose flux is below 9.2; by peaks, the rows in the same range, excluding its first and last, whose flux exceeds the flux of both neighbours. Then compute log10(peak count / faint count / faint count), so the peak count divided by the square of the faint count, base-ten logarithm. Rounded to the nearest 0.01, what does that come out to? -1.81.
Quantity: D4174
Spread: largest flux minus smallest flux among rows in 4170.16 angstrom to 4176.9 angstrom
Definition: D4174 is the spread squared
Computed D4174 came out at 10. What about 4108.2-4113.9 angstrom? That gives 22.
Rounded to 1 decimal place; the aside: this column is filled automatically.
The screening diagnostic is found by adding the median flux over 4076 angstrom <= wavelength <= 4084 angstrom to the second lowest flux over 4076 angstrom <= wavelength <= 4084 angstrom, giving 16.2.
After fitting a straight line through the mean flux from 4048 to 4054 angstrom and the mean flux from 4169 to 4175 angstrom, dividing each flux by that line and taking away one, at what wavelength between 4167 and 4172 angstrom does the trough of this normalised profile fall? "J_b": 4167.76 angstrom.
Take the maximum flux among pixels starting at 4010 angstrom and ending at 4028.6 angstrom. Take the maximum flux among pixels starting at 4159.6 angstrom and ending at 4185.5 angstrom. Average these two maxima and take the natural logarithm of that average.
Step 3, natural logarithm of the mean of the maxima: 2.31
